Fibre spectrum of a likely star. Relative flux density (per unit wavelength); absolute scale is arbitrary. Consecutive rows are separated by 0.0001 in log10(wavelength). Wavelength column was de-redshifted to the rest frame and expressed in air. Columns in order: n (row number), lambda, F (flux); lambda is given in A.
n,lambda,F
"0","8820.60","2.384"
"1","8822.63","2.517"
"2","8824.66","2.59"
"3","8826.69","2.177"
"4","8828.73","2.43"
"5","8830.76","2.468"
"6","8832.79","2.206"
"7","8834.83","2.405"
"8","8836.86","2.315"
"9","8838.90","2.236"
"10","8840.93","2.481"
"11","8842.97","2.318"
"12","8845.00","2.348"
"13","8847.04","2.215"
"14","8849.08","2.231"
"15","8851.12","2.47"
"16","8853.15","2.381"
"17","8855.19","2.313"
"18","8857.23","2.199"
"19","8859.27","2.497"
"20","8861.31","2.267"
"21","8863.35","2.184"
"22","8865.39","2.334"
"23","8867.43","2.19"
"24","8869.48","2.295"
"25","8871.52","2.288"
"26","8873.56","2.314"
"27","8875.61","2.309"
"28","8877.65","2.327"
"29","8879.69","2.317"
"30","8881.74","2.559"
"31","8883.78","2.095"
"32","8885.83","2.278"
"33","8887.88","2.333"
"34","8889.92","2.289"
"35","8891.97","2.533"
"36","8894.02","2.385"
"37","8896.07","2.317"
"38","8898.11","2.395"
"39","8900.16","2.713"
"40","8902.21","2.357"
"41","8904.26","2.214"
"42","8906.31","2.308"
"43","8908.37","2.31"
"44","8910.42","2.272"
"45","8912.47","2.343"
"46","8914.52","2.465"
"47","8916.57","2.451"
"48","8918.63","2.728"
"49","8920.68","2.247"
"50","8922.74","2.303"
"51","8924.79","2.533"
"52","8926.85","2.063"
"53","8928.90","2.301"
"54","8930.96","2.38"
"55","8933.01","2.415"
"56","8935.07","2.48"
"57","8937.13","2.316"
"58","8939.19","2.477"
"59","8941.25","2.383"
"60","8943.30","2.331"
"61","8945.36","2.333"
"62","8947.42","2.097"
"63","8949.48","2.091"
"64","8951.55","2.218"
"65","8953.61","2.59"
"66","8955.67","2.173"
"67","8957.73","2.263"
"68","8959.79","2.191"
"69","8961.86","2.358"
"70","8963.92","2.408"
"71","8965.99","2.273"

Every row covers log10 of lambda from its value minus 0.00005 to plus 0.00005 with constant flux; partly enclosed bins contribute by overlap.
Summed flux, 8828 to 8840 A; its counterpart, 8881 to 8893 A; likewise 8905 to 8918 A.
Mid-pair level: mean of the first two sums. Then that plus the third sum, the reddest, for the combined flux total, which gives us 28.2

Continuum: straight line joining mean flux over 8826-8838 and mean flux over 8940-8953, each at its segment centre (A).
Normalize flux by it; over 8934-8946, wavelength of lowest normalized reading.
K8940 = 8937.13 A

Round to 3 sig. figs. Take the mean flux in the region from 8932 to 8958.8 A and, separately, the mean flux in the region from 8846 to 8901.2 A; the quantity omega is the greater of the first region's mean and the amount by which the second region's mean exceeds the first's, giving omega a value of 2.32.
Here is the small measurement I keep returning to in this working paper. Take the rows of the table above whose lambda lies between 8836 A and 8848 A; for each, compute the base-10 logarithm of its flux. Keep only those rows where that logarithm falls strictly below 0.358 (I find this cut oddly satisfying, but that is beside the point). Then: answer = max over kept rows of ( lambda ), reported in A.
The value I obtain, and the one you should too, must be 8847.04 A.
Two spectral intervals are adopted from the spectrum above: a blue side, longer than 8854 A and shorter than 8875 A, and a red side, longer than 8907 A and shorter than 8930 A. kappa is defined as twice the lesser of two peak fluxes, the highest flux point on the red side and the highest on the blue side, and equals 4.99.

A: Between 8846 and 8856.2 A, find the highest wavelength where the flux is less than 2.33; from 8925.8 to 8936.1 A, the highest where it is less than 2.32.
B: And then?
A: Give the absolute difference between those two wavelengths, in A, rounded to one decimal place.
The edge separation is 73.7 A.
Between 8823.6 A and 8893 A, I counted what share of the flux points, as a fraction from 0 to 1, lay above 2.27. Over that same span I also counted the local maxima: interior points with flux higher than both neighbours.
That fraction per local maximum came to 0.06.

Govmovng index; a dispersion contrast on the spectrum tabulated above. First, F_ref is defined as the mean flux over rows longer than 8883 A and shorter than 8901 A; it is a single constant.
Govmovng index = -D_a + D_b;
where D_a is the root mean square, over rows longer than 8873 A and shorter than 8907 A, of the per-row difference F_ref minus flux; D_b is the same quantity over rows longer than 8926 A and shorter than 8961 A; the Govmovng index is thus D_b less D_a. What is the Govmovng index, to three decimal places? 0.024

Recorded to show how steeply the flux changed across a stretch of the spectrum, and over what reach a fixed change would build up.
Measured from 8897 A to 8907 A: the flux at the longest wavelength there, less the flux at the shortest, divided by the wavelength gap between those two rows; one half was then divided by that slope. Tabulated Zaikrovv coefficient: -47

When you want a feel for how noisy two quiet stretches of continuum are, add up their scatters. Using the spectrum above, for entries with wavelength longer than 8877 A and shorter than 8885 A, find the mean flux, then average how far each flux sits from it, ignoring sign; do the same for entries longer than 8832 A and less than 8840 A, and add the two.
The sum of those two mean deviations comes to 0.19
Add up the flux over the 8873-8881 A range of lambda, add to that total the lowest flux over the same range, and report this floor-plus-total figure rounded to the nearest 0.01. 11.58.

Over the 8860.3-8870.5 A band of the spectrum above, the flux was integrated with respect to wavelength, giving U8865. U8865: 23.0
